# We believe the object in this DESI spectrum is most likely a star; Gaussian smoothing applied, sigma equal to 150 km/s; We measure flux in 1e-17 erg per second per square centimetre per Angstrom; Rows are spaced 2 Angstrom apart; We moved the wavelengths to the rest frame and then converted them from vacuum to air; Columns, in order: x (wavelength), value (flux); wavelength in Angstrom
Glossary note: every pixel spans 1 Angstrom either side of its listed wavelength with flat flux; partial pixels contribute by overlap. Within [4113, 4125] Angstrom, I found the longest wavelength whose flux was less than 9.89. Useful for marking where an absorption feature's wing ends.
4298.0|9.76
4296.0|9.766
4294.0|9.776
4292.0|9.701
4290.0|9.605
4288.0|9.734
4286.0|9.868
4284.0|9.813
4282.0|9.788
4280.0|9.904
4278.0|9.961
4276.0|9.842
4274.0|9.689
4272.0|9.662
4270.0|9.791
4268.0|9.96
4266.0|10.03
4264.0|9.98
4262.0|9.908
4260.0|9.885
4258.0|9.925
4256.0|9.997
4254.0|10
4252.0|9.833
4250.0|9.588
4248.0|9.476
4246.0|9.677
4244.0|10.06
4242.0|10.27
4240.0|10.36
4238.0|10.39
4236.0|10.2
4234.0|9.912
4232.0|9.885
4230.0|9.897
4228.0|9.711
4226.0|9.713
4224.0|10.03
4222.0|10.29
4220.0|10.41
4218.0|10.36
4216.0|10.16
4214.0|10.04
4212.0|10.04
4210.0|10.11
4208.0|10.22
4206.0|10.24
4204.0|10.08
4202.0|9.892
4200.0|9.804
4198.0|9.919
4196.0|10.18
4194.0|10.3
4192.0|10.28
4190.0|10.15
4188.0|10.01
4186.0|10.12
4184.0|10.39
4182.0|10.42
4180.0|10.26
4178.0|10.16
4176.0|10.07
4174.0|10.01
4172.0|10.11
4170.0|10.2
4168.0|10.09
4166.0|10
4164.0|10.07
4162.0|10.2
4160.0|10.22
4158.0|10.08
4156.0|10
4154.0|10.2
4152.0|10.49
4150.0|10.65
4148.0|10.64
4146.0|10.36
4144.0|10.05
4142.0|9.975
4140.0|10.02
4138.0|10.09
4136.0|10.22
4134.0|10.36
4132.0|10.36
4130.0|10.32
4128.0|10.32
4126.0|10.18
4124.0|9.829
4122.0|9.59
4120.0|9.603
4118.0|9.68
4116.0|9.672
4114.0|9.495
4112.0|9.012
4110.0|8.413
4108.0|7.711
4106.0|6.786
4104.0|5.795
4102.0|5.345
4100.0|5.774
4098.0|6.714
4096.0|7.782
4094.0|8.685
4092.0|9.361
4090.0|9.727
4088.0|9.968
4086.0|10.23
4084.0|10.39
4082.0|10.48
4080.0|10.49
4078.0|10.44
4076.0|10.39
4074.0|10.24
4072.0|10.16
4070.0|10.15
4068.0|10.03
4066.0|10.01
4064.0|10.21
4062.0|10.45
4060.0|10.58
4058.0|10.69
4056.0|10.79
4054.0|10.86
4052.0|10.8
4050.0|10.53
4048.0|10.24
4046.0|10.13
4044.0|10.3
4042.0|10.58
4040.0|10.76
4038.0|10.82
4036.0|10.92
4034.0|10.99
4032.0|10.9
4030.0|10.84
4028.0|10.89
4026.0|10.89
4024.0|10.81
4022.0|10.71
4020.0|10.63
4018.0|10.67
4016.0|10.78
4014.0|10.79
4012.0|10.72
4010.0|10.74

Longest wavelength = 4124.0 Angstrom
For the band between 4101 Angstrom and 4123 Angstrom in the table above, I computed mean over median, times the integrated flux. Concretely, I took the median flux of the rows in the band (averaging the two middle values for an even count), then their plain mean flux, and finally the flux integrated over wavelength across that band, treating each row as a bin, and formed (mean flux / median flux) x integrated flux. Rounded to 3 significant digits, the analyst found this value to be 167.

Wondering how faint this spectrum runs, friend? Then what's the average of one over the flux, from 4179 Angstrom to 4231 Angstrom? 0.099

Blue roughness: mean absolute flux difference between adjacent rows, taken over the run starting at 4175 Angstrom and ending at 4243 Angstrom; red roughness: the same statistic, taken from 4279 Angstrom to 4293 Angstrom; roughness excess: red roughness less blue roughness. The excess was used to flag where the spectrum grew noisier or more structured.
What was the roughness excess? -0.03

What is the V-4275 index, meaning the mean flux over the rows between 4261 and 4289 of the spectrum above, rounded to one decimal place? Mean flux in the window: 9.9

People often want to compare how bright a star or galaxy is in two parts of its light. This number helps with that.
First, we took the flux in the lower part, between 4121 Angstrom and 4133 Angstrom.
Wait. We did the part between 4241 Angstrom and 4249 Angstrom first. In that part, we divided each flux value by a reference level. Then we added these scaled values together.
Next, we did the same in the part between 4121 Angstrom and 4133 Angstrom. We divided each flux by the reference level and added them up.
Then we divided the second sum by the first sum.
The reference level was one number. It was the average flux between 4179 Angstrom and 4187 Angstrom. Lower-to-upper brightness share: 1.53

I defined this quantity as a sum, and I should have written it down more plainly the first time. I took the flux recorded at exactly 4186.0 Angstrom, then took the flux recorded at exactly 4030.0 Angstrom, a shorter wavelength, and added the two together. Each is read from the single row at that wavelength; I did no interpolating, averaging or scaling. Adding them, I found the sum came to 21.0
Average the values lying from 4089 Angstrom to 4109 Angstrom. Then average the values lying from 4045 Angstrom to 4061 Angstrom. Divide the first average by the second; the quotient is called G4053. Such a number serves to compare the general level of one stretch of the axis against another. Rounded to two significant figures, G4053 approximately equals 0.70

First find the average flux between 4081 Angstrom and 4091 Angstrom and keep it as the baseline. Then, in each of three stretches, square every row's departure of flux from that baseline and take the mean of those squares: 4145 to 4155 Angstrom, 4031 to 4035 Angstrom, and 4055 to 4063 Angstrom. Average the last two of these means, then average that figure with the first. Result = 0.28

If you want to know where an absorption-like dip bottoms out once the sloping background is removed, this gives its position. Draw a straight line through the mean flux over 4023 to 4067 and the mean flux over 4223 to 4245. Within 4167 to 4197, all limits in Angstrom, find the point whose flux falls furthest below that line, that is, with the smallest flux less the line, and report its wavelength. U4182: 4174.0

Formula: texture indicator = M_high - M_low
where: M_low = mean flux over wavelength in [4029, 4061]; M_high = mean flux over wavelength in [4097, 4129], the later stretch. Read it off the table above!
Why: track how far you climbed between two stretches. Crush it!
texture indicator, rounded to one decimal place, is -2.3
